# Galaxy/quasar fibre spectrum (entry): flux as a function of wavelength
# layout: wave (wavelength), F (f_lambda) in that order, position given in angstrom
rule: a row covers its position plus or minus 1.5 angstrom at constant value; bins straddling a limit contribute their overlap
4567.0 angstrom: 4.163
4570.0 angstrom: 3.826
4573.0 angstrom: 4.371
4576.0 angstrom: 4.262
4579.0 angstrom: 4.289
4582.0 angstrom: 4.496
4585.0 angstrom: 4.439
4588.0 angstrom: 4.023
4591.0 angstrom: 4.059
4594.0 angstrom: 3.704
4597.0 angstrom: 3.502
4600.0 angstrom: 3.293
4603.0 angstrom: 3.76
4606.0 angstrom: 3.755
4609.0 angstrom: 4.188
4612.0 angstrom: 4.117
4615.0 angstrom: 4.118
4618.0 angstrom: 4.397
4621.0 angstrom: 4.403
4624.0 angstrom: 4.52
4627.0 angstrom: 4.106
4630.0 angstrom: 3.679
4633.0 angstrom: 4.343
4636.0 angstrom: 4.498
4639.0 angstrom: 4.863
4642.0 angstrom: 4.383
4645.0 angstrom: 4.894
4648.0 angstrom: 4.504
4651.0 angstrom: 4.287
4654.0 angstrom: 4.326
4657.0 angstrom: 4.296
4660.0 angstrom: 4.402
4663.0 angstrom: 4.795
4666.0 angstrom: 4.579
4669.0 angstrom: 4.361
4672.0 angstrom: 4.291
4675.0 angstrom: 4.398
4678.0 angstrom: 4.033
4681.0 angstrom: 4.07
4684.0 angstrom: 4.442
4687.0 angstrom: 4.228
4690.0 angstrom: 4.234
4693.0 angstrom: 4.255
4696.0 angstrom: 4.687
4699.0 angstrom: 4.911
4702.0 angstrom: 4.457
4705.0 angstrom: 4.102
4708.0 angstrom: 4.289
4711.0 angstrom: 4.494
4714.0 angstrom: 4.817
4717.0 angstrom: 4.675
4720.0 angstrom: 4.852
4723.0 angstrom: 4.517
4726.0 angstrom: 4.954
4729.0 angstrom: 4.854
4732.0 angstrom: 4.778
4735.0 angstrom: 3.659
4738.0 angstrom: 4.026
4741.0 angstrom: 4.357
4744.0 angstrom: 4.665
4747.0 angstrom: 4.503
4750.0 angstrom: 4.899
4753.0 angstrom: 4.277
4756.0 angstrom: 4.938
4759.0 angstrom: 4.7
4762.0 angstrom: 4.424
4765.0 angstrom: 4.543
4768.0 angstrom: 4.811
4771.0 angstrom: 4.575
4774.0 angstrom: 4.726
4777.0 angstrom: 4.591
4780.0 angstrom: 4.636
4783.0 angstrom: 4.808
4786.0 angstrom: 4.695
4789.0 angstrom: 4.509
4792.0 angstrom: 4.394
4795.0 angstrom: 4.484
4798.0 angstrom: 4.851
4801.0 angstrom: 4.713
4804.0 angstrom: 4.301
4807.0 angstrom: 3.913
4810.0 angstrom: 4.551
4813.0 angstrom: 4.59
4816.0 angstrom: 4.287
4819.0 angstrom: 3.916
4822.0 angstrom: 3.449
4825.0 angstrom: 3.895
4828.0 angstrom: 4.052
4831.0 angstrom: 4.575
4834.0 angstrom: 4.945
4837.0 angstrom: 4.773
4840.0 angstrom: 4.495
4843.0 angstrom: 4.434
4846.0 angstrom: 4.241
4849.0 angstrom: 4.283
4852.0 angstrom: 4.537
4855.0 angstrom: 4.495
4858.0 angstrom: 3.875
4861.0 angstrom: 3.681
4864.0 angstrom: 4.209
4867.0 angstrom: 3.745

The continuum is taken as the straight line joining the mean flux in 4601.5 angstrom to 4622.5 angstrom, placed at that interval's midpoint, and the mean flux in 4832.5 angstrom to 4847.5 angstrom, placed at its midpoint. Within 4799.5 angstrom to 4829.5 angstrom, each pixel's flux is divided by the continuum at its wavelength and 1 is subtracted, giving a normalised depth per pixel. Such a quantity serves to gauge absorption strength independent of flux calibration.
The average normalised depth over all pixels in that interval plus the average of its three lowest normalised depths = -0.25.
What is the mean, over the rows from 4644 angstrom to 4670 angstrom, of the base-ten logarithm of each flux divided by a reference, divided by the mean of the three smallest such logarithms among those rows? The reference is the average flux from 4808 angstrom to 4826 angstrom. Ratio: 1.9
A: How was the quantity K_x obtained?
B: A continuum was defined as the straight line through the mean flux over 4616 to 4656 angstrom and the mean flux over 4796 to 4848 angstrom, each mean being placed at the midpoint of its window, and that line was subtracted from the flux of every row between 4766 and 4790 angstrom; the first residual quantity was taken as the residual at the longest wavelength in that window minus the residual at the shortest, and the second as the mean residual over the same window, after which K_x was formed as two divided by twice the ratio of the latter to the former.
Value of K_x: -1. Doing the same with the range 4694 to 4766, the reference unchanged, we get -1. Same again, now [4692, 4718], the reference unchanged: 3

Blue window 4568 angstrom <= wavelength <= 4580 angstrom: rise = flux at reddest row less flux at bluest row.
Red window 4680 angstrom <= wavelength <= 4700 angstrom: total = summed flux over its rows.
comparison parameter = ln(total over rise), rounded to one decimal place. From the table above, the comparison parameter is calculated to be 4.2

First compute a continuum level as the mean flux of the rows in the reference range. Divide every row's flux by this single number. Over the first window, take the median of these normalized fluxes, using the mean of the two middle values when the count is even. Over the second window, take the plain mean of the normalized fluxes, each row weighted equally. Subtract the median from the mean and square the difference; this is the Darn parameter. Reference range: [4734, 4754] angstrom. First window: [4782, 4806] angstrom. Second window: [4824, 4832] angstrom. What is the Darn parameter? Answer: 0.010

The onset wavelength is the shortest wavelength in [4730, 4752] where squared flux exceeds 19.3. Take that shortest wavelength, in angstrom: 4732.0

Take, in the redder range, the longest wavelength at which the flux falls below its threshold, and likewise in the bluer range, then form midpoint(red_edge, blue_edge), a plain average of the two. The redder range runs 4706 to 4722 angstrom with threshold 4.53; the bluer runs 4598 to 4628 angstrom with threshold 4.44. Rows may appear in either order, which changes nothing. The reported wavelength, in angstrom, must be 4669.0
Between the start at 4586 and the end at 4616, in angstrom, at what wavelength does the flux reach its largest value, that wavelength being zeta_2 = 4609.0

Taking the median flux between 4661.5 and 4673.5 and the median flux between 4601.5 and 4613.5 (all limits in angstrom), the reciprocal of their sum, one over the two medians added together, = 0.1189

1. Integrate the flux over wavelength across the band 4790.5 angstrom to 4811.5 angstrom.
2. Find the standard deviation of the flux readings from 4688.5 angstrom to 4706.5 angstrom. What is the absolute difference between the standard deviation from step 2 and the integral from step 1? 93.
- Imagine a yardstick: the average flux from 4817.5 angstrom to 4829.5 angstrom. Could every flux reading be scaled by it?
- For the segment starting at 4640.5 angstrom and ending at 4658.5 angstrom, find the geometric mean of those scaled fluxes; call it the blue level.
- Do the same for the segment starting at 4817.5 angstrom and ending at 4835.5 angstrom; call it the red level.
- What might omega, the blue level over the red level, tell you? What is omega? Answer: 1.08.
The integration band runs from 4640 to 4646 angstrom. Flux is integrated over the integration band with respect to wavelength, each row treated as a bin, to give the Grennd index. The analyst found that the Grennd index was 27.8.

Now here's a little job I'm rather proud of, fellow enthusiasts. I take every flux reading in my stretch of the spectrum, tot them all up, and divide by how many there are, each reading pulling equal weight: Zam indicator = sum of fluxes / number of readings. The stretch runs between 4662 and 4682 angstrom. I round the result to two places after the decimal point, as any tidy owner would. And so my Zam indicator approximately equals 4.36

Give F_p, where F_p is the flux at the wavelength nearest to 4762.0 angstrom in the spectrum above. 4.424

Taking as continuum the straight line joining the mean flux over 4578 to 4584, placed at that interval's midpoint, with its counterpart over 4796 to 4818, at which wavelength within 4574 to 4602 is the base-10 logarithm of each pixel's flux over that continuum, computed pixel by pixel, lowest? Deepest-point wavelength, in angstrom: 4600.0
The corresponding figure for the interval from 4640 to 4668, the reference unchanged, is 4651.0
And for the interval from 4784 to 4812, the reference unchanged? 4807.0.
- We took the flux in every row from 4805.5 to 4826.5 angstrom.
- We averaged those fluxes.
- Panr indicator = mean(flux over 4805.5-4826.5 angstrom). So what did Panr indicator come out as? 4.09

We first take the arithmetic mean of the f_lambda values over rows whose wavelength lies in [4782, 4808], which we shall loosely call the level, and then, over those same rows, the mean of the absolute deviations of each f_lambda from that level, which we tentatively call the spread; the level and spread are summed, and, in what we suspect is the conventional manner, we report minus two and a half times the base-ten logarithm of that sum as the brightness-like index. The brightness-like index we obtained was -1.69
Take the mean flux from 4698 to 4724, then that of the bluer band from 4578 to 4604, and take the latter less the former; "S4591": -0.6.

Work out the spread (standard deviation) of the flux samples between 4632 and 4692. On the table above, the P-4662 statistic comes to 0.23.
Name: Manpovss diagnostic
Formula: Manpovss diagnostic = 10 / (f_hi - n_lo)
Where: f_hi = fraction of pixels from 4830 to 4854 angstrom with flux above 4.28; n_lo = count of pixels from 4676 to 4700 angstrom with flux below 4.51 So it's -2.0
